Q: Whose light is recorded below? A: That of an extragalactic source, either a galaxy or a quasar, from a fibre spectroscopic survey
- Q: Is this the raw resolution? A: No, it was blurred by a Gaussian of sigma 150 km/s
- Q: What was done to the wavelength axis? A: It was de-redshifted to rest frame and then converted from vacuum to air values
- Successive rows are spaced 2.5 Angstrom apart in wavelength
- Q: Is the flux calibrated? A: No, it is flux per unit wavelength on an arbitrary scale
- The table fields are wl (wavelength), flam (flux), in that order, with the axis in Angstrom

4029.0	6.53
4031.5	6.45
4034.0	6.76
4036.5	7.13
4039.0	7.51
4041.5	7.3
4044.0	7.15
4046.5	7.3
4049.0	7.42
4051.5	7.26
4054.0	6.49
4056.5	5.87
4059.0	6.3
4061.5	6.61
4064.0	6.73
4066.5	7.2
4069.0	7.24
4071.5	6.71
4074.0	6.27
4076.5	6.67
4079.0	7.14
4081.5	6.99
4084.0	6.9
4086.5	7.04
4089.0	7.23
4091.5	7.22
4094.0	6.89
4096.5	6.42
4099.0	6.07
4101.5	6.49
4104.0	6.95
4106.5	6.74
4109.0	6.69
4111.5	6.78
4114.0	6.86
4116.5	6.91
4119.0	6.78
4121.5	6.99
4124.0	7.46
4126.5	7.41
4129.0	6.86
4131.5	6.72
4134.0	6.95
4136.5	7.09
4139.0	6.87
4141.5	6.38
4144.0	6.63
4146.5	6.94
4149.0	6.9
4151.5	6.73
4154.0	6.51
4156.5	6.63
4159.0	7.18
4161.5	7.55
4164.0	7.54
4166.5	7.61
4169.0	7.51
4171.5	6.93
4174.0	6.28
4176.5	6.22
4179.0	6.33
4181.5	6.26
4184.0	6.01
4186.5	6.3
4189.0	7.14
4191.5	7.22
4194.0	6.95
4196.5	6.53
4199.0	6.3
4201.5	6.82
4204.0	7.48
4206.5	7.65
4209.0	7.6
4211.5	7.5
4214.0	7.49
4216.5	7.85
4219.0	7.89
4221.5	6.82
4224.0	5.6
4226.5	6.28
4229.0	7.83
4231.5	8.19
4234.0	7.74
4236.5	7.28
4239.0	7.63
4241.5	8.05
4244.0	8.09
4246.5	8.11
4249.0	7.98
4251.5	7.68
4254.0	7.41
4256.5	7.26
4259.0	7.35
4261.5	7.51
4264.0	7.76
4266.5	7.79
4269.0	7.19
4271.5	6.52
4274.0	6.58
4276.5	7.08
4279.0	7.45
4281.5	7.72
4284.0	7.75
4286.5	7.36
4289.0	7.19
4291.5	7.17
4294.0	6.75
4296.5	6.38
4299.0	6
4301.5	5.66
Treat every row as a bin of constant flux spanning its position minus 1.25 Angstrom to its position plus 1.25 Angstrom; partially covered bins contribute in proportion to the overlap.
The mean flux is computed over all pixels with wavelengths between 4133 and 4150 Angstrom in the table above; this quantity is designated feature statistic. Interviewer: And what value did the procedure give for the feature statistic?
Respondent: 6.82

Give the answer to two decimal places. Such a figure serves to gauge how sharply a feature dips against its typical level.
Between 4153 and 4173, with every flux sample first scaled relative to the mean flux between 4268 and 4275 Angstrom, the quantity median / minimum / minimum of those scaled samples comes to 1.17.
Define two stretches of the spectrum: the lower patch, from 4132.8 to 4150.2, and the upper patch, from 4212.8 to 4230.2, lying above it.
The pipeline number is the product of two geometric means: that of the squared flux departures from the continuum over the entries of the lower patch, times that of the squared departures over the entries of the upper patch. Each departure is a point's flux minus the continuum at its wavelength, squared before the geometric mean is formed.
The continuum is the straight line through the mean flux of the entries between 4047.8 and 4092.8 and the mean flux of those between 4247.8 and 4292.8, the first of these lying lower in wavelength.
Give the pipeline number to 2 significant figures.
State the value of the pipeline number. 0.011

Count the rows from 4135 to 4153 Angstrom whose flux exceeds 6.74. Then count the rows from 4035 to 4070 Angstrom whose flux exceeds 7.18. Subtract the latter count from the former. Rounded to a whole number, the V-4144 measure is -3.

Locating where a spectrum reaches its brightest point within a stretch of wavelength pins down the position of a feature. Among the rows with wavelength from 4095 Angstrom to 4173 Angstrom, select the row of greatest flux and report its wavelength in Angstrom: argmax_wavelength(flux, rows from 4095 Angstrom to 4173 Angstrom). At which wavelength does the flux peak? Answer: 4166.5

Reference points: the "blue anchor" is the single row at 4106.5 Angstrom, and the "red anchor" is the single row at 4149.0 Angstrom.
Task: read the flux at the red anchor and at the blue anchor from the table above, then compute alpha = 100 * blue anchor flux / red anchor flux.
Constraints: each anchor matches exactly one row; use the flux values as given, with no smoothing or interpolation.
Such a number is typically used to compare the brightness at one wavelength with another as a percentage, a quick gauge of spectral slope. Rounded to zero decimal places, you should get 98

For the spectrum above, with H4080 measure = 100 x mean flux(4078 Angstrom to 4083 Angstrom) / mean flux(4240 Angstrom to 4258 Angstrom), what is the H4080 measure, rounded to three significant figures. 90.6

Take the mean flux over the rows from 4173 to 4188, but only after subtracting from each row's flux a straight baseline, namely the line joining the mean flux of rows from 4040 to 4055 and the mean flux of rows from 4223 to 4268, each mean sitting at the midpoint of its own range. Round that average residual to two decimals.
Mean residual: -1.17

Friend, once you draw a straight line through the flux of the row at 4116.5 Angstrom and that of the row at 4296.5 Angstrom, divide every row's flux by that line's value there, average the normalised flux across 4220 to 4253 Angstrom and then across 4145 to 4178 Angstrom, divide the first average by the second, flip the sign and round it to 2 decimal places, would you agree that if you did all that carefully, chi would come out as -1.11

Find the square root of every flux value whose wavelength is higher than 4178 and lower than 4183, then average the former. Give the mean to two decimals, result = 2.51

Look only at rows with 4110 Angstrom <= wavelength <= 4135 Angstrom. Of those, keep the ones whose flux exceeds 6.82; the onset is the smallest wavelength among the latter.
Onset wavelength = 4114.0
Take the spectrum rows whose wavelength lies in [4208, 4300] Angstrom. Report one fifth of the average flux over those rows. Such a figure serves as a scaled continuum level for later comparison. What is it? 1.47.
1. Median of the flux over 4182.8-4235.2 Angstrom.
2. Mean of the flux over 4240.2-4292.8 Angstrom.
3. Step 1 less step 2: -0.3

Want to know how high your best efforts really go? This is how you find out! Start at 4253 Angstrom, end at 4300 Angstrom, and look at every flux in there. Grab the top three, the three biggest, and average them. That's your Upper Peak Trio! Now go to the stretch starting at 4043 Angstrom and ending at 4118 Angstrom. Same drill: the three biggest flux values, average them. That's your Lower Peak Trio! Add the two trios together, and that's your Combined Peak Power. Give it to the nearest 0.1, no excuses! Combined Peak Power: 15.1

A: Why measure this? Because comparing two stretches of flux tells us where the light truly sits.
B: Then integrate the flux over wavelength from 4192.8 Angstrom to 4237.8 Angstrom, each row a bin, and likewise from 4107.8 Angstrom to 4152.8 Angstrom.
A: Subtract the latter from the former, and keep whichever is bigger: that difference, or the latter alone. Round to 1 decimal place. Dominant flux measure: 309.9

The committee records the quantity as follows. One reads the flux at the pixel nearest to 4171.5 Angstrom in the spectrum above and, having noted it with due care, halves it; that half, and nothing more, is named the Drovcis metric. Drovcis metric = 3.5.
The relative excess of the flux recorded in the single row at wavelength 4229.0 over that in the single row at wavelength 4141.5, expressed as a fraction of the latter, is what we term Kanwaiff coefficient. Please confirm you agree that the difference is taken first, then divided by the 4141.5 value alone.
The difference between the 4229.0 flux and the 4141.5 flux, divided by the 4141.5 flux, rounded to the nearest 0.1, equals 0.2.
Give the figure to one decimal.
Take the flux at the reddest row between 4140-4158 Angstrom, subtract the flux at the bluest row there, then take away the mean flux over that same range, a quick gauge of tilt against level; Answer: -6.4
